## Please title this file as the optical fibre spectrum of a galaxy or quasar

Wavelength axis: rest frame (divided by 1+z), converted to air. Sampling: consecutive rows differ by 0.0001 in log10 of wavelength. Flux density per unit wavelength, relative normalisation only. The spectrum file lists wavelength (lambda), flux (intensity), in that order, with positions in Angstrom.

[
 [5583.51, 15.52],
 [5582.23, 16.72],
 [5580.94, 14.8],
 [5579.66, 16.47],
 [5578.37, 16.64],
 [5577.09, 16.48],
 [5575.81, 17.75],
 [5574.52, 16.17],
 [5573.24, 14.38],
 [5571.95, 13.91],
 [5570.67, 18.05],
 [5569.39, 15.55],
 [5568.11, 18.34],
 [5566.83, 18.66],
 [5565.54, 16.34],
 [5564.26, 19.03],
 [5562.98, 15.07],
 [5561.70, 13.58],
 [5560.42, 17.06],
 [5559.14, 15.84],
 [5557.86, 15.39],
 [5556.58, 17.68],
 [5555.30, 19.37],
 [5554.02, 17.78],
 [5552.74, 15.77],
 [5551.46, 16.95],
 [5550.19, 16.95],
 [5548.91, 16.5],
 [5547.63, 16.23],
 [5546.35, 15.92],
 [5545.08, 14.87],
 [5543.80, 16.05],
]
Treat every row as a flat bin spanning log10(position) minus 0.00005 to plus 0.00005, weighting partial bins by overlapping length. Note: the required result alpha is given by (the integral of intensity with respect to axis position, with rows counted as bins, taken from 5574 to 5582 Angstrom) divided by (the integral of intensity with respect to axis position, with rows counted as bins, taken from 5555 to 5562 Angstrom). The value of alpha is 1.14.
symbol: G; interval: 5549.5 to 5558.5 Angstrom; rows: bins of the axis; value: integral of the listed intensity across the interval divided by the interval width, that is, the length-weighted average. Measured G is 17.1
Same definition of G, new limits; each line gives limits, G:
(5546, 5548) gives 16.1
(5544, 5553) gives 16.2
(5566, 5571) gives 17.6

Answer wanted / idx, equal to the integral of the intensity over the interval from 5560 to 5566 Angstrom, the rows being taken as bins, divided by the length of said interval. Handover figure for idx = 16.19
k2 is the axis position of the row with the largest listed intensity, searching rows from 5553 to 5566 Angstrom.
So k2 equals 5555.30 Angstrom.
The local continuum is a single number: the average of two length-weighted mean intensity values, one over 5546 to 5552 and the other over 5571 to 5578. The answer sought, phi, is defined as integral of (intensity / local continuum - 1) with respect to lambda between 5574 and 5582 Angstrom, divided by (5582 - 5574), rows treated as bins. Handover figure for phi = 0.012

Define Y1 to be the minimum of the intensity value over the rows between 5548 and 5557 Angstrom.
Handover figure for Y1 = 15.77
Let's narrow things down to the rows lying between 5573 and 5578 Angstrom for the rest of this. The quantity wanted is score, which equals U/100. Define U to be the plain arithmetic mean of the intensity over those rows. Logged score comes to 0.162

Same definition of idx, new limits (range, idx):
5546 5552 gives 16.53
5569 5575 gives 15.60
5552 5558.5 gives 17.18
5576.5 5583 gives 16.22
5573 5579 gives 16.43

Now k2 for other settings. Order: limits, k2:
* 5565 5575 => 5566.83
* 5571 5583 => 5575.81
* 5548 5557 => 5555.30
